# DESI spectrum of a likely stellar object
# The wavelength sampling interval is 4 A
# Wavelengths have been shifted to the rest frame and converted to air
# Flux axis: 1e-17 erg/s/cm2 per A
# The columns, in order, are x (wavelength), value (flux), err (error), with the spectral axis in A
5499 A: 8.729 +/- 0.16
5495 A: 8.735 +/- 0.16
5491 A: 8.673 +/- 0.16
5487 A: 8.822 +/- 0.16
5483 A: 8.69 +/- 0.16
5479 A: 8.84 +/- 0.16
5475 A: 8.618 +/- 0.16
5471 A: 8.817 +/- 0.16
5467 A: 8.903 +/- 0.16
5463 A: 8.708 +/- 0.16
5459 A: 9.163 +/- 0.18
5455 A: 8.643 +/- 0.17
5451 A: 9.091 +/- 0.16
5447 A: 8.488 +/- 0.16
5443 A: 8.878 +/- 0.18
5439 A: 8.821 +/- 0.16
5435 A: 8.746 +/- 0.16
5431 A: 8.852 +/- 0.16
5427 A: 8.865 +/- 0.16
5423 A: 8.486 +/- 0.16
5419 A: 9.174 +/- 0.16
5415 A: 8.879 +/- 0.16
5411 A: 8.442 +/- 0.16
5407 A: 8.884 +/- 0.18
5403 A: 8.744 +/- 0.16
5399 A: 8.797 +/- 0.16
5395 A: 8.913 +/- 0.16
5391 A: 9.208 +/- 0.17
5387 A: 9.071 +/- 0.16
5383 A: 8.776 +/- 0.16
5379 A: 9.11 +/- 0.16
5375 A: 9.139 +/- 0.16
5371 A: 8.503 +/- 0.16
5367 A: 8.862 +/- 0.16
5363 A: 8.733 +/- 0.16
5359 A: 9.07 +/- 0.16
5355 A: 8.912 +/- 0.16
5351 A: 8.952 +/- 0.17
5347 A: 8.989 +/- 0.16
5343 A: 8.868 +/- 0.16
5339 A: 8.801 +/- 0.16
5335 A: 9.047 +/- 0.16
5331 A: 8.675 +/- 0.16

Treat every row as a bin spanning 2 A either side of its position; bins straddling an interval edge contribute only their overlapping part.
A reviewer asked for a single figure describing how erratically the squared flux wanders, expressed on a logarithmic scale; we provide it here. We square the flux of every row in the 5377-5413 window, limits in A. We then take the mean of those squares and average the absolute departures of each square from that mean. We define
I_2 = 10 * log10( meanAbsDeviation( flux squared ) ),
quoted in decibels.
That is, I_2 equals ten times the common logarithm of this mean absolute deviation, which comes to 4.8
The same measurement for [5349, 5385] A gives 4.4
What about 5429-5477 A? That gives 4.0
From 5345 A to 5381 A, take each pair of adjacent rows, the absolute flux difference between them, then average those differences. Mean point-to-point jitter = 0.22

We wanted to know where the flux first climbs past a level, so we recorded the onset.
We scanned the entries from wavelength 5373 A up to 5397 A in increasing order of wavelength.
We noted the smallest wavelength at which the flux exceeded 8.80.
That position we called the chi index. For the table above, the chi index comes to 5375 A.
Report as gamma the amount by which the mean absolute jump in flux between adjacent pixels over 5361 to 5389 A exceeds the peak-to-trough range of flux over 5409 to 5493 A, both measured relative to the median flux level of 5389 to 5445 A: -0.435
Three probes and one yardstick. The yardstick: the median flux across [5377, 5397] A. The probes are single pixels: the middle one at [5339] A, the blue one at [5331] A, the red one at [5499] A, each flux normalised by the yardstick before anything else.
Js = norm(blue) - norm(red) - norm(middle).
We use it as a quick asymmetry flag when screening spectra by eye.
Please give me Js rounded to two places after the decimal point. -0.98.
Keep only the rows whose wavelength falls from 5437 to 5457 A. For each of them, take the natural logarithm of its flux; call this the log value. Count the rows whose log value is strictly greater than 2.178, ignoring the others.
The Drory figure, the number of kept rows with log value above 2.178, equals 2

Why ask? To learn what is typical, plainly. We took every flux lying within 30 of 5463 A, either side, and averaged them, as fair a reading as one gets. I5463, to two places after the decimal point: 8.79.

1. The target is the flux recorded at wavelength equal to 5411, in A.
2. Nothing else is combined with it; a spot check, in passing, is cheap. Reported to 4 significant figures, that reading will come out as 8.442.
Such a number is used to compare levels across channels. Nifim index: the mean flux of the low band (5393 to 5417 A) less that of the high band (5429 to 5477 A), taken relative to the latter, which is -0.004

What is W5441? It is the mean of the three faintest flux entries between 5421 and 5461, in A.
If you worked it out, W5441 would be 8.54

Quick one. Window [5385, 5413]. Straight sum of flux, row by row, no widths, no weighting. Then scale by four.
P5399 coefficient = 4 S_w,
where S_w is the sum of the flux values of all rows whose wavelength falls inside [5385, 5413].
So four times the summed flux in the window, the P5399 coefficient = 248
